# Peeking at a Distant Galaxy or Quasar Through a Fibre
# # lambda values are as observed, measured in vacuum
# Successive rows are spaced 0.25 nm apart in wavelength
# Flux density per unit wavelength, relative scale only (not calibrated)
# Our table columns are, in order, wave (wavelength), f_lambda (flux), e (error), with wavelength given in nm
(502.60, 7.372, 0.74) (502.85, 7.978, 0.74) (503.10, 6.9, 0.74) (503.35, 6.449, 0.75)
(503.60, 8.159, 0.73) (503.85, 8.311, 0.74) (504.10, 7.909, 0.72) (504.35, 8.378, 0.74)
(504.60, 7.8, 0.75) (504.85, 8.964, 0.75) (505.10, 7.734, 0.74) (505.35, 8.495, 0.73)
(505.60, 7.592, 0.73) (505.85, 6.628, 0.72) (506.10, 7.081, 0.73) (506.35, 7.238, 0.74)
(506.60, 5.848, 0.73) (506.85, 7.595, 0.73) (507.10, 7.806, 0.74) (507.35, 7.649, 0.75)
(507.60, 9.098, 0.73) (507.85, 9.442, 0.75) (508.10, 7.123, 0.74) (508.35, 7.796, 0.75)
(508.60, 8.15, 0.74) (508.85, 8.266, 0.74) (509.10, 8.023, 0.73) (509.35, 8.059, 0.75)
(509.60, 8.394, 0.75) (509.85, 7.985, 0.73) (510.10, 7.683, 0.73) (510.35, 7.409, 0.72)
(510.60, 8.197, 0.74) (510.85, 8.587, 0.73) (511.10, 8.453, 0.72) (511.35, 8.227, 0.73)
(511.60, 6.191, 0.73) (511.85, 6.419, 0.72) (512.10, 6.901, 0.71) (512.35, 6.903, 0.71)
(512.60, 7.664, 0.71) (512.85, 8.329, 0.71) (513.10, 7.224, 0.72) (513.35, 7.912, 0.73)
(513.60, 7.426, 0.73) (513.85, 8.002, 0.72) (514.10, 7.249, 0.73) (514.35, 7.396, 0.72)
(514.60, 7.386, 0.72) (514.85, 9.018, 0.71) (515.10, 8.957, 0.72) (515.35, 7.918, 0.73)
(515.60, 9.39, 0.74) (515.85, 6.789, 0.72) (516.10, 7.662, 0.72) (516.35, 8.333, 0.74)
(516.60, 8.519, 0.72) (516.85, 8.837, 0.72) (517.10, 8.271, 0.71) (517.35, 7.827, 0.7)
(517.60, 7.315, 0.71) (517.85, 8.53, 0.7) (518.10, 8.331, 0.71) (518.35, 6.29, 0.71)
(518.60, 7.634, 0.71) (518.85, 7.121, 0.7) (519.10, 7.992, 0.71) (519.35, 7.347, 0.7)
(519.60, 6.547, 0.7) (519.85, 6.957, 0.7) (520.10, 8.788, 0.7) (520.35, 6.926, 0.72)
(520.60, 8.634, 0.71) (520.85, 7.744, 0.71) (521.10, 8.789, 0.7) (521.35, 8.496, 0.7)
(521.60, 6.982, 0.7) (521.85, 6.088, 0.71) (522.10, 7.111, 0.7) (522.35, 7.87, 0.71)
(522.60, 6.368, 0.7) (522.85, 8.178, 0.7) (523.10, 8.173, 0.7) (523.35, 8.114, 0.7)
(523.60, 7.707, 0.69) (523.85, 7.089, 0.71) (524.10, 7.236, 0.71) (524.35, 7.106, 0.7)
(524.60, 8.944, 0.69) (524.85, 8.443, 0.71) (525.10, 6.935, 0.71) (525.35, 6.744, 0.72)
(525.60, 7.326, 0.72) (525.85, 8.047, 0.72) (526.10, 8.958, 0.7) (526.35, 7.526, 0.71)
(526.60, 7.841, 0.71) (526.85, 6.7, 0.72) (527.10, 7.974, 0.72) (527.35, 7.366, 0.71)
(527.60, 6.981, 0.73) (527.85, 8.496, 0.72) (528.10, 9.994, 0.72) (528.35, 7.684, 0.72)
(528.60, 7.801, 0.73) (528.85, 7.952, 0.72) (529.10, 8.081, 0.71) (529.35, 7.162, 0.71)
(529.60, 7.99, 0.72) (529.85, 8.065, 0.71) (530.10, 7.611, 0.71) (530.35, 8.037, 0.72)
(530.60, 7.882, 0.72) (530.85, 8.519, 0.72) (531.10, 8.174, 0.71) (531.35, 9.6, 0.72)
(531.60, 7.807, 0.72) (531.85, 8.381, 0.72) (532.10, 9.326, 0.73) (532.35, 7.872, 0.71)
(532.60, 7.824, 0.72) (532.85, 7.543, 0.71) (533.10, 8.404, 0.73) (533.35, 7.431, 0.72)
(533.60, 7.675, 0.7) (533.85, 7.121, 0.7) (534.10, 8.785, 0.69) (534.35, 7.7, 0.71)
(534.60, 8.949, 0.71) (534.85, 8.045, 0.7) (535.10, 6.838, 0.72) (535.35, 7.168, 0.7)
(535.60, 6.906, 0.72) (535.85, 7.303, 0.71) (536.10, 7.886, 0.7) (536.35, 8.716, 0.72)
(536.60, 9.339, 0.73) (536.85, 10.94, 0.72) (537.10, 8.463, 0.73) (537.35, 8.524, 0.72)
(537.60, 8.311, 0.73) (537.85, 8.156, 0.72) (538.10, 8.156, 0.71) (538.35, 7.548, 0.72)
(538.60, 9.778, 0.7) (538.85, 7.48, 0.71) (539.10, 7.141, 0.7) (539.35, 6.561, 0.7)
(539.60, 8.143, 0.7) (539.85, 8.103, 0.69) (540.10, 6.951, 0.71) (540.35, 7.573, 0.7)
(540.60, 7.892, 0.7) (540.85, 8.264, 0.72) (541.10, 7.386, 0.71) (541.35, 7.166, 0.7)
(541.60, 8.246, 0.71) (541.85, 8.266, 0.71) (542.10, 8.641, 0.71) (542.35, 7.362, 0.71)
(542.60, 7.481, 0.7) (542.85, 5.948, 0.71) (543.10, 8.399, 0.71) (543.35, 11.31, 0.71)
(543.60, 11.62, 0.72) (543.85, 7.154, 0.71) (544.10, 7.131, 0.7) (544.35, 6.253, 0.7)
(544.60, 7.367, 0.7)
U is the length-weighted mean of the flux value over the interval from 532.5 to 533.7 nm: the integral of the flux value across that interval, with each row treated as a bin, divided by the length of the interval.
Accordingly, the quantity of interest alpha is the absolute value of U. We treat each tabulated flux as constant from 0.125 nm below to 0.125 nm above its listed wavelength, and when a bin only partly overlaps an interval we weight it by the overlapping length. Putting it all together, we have 7.8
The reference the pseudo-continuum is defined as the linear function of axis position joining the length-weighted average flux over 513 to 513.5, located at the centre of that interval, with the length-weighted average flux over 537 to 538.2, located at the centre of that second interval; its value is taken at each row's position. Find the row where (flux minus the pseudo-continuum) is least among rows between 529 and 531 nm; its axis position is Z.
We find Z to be 529.35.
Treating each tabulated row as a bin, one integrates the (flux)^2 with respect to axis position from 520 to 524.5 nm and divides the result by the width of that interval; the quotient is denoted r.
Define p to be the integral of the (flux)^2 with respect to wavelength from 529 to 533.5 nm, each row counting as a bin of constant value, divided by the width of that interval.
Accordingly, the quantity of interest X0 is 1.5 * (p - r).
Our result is 10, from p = 66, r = 58.9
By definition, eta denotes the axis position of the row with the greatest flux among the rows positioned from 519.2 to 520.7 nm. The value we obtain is 520.10 nm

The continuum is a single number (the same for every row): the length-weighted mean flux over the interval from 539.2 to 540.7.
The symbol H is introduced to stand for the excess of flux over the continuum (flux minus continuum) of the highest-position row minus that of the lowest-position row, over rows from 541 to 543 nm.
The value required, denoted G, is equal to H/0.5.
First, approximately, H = -1.4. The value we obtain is -2.9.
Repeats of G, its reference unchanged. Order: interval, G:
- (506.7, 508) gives 3.7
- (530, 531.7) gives 0.4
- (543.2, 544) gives -8.3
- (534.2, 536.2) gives 0.4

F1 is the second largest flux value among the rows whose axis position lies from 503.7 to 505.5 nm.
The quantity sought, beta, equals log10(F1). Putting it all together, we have 0.929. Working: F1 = 8.495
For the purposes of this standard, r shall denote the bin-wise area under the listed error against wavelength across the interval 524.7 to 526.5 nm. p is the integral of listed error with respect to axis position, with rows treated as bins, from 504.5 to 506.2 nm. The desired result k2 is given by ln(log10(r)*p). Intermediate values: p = 1.25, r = 1.28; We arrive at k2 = -2.00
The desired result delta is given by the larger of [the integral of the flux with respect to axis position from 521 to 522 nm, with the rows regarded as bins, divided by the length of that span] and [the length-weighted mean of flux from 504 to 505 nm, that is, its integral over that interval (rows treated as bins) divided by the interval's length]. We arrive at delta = 8.26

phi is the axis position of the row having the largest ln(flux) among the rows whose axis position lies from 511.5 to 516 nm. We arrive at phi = 515.60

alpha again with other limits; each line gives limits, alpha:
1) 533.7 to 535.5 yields 7.8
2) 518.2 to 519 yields 7.1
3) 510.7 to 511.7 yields 7.9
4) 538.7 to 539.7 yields 7.4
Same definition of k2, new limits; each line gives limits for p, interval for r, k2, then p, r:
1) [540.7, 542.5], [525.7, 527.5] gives -1.98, 1.28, 1.28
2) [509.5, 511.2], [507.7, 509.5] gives -1.85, 1.24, 1.34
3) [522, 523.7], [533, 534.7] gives -2.34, 1.19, 1.20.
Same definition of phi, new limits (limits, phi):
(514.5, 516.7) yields 515.60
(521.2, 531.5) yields 528.10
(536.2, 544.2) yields 543.60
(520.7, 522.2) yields 521.10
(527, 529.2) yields 528.10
